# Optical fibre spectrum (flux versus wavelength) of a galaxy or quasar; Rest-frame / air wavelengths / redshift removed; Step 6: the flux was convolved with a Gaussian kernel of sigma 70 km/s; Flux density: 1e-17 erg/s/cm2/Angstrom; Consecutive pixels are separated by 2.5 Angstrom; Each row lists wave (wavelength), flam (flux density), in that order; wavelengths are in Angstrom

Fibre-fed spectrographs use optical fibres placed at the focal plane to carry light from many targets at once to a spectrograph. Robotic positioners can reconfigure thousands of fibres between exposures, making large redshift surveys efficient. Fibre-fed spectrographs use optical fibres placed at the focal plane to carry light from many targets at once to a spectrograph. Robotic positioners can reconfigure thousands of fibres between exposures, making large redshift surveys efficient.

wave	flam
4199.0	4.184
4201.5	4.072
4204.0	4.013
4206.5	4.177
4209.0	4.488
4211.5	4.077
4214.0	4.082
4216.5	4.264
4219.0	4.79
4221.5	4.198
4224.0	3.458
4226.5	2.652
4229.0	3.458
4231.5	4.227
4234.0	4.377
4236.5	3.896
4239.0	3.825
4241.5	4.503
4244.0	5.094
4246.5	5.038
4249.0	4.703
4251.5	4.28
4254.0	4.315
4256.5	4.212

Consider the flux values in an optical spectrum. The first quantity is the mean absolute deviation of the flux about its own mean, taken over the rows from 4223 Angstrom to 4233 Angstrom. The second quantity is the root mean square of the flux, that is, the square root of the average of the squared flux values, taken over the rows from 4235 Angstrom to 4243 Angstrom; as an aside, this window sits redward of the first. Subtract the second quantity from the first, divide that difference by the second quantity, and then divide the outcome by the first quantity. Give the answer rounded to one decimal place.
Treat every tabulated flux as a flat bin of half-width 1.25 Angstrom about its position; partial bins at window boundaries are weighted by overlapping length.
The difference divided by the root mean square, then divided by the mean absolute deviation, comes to -2.3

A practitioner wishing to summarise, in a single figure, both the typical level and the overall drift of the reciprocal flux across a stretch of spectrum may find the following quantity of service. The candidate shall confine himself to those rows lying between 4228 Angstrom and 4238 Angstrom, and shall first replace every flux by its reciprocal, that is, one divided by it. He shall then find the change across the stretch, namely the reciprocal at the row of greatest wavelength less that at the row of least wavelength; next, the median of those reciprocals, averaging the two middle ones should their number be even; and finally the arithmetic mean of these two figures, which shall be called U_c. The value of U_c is 0.107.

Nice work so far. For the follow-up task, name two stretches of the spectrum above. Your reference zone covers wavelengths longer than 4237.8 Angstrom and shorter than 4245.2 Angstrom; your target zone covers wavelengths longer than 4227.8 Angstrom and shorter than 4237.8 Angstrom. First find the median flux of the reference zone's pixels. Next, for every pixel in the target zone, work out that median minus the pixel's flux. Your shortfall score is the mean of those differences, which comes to 0.5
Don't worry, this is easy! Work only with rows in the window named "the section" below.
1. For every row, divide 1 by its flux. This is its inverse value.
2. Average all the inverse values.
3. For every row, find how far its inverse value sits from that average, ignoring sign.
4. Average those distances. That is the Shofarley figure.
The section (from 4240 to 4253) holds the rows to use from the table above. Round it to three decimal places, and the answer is 0.012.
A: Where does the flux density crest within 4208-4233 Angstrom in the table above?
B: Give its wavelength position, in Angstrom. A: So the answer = 4219.0 Angstrom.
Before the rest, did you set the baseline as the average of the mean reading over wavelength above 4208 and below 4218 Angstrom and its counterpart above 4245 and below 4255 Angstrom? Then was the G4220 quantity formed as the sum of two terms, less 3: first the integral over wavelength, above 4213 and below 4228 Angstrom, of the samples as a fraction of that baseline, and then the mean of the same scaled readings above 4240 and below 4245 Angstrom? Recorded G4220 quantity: 11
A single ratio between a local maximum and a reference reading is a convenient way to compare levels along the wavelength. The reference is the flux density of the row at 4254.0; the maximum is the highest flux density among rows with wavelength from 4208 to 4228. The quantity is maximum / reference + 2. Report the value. 3.11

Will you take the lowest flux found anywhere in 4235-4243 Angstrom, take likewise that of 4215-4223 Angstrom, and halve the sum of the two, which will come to 4.01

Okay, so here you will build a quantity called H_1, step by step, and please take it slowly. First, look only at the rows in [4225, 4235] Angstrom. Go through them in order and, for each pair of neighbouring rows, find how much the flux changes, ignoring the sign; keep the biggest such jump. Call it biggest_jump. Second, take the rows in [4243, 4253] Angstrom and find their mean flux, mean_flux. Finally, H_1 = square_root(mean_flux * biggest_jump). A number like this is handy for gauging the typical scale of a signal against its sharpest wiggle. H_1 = 2.0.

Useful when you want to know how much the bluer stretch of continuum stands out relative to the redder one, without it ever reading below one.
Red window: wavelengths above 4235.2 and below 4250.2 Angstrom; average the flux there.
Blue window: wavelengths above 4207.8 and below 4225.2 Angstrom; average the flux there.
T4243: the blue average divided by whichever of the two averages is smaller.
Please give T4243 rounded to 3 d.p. 1.000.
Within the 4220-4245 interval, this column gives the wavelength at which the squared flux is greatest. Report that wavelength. 4244.0 Angstrom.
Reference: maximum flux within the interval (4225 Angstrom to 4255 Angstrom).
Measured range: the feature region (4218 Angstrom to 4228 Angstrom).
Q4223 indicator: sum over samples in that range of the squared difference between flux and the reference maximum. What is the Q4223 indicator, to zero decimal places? 10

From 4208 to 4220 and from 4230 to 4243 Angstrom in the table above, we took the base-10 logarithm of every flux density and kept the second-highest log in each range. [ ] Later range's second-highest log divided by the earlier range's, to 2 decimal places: 0.98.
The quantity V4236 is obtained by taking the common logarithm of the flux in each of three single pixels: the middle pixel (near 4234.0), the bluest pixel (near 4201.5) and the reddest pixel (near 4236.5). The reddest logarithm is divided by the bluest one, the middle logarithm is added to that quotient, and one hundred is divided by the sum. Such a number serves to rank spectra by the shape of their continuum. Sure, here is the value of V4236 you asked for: 62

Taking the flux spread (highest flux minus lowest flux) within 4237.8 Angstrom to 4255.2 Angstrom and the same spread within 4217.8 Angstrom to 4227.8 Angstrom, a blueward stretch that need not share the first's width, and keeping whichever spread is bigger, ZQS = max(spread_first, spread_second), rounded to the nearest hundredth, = 2.14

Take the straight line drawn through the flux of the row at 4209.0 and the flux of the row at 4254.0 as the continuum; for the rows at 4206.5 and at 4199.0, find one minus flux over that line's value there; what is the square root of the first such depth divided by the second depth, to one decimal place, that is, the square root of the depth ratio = 1.0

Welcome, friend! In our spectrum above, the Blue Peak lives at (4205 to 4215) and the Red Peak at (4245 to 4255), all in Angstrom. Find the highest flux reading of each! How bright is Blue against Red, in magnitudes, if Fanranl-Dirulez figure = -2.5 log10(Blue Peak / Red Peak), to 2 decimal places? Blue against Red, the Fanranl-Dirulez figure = 0.13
